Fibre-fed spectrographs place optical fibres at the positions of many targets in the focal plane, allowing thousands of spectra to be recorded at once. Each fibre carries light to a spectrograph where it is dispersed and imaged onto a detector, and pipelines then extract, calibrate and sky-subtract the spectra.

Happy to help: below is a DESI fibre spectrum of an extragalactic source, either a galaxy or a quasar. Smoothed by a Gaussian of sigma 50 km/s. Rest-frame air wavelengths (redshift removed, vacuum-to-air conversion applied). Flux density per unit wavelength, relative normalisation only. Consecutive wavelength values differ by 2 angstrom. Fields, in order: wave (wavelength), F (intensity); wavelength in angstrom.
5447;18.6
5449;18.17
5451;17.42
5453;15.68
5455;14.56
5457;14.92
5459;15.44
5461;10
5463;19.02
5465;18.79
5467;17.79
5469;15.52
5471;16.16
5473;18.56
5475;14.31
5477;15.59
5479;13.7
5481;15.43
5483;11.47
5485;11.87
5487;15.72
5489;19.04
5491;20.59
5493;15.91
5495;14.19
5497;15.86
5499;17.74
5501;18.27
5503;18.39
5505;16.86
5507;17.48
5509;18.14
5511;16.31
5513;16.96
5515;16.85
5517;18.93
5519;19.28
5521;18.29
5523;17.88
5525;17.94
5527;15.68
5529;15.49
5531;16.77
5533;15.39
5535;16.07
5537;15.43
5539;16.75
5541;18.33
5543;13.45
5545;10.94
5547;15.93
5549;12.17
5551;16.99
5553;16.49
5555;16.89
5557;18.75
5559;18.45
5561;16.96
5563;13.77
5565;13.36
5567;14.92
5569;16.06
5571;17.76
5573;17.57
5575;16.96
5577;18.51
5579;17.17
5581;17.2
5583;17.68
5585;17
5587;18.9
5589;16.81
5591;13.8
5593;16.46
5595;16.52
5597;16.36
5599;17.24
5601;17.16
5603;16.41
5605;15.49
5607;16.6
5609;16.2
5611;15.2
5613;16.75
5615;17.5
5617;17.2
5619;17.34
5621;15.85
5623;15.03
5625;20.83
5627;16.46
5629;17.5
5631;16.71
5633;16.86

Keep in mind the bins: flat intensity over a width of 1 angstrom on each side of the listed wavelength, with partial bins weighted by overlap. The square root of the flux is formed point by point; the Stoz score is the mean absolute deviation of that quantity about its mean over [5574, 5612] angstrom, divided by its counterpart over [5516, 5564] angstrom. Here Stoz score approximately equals 0.47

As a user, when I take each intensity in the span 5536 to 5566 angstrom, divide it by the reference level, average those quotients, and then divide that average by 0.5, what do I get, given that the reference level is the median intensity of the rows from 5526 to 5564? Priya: 1.95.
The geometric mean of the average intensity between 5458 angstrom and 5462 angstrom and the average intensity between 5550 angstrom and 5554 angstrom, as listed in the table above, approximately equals 14.6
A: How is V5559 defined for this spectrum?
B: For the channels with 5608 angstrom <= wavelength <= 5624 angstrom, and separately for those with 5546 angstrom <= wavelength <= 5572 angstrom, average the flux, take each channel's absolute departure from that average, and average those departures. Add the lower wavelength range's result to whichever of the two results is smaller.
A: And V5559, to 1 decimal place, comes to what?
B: 2.4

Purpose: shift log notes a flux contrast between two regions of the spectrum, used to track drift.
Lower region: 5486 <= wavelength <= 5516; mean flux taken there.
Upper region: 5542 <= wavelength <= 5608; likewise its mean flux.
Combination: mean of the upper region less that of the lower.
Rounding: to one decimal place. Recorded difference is -1.0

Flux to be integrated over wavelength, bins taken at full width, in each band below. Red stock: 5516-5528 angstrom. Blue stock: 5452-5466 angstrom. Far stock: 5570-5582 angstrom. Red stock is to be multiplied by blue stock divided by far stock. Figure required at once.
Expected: 223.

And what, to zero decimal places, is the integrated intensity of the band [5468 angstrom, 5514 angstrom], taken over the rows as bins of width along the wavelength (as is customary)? 748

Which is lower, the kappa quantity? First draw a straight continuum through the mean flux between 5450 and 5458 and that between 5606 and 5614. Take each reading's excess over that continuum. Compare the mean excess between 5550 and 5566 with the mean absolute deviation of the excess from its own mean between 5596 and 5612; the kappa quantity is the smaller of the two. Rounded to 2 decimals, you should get 0.45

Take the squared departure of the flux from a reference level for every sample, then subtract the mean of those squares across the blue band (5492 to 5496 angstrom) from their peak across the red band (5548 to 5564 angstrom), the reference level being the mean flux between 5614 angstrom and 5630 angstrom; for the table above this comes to 20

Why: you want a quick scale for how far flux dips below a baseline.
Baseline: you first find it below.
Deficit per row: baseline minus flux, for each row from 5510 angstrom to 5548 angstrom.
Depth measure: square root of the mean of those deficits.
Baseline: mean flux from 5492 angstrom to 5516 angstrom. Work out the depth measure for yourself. 0.68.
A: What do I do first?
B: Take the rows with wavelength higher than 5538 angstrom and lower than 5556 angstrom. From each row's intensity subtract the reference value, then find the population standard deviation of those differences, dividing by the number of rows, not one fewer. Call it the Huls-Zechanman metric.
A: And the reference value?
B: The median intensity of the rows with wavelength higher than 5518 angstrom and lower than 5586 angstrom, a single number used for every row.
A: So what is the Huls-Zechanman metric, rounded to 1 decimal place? 2.4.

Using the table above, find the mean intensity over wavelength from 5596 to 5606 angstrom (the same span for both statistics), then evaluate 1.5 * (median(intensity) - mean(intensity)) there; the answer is -0.18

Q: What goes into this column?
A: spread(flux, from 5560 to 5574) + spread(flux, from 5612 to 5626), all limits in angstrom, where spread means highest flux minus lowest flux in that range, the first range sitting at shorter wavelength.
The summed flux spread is 10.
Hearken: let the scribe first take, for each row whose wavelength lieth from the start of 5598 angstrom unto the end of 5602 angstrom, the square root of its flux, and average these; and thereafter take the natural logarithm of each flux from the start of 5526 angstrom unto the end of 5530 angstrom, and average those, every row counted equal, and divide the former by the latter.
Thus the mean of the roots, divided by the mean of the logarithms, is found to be 1.51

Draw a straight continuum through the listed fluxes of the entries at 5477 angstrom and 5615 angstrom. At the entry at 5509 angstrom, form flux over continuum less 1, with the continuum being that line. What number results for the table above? 0.13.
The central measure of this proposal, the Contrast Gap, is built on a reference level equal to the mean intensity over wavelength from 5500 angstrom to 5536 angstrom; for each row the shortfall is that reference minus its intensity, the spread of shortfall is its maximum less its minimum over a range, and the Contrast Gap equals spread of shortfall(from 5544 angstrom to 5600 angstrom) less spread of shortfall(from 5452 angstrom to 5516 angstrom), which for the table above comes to -2.6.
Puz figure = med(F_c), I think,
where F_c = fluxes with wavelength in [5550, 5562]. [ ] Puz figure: 17.0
